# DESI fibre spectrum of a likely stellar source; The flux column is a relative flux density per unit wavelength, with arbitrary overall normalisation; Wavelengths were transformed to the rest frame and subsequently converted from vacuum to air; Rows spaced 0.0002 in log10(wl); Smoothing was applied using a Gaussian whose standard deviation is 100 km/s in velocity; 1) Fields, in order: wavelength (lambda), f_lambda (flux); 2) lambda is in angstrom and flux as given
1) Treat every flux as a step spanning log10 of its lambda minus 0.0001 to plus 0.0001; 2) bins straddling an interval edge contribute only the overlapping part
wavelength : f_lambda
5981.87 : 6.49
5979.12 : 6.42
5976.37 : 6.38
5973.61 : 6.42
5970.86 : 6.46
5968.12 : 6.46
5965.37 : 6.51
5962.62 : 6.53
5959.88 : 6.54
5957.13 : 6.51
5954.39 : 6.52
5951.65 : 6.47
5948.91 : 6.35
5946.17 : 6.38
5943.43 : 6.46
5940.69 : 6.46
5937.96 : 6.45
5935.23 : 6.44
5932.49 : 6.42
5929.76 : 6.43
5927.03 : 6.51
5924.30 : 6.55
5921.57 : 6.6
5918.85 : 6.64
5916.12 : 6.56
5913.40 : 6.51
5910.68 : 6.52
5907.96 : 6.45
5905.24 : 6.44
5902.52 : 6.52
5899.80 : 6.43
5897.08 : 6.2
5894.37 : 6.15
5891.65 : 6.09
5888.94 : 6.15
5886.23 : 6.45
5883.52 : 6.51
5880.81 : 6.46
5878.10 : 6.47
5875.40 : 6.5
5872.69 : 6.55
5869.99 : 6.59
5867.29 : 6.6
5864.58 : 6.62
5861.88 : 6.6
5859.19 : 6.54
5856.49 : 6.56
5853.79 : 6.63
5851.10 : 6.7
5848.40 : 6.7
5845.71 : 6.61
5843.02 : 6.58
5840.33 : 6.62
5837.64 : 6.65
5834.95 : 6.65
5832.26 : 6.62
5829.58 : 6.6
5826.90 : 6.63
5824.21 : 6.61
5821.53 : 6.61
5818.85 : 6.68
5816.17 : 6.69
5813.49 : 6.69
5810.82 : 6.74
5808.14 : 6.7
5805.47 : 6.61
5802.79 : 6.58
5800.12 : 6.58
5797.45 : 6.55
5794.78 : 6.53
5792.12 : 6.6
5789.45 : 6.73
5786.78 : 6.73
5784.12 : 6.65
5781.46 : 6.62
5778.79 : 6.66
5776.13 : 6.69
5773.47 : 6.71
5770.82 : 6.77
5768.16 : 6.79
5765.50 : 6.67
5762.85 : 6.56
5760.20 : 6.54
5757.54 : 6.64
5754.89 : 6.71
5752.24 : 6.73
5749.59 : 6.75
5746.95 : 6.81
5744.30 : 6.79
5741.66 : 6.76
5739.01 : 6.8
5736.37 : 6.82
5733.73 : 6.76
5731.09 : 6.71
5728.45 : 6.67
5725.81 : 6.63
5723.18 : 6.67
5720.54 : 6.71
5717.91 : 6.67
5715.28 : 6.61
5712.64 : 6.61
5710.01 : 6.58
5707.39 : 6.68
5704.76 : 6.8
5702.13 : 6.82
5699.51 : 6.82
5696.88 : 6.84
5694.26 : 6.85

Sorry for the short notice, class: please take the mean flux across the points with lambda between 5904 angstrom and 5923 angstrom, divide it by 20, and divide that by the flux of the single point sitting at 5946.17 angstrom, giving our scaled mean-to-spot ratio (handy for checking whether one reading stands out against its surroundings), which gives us 0.0512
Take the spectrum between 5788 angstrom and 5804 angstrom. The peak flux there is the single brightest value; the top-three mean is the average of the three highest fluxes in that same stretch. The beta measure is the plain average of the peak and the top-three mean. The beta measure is 6.68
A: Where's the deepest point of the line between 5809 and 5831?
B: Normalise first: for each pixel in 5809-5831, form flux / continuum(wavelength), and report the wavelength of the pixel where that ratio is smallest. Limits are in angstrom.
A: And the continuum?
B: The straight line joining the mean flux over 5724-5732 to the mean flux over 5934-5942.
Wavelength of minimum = 5829.58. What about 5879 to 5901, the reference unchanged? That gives 5891.65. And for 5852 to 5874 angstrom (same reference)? 5859.19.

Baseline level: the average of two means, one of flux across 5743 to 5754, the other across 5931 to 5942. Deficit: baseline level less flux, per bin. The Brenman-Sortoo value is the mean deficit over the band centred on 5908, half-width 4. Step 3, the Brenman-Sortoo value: 0.14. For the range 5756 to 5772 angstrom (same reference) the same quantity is -0.06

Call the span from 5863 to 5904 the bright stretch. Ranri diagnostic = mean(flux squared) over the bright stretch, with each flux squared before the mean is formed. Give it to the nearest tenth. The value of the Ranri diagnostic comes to 41.2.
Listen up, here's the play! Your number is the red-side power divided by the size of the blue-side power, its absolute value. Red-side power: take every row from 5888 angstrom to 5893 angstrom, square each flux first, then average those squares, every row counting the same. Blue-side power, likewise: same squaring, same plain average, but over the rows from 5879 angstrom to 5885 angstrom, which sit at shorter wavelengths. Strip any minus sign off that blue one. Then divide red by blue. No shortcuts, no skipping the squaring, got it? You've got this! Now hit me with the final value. 0.89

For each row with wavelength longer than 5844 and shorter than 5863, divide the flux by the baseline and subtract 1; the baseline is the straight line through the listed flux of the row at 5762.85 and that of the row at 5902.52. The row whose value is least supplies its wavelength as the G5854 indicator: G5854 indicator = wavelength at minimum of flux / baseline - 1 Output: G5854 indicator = 5859.19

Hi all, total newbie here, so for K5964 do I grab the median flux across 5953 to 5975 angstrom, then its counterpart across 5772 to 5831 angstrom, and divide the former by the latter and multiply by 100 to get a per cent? 98.0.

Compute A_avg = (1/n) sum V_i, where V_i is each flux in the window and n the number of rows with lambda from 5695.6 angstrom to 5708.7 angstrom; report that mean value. 6.79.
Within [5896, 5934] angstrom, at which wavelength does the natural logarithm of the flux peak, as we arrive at 5918.85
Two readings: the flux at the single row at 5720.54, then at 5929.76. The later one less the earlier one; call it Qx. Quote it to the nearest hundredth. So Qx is -0.28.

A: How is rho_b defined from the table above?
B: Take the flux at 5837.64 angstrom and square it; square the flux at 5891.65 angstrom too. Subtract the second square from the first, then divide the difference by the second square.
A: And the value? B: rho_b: 0.192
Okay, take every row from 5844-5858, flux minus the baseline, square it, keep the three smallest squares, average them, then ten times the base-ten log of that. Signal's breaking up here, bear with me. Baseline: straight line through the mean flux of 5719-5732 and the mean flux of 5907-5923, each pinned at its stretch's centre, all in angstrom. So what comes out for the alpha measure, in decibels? -31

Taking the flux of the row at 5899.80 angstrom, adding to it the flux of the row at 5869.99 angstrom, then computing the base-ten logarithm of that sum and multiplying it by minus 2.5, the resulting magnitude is -2.79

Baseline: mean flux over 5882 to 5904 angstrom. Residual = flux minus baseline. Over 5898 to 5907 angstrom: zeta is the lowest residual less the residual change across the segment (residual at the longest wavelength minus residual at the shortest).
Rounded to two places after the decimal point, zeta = 0.11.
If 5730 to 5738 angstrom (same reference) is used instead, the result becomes 0.29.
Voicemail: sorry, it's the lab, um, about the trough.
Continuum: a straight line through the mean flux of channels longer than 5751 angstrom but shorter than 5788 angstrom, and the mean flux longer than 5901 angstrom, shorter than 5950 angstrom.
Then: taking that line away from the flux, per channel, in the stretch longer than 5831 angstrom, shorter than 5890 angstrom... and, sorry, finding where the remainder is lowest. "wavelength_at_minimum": 5888.94 angstrom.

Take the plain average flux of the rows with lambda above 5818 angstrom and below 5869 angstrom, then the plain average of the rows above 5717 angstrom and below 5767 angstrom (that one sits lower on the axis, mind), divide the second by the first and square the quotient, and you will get 1.03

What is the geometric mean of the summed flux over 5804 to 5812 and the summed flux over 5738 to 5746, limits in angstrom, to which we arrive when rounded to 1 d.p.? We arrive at 20.2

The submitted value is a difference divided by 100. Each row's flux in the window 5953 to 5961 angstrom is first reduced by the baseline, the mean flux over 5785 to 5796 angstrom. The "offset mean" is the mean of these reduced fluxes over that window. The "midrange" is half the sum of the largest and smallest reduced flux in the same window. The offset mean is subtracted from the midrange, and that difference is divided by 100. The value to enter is 0.0000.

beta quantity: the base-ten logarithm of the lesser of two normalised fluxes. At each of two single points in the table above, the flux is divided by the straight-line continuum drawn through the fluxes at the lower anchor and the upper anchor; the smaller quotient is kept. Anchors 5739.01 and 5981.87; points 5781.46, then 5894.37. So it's -0.0308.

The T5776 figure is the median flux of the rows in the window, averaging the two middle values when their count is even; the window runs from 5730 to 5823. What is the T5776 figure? 6.69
